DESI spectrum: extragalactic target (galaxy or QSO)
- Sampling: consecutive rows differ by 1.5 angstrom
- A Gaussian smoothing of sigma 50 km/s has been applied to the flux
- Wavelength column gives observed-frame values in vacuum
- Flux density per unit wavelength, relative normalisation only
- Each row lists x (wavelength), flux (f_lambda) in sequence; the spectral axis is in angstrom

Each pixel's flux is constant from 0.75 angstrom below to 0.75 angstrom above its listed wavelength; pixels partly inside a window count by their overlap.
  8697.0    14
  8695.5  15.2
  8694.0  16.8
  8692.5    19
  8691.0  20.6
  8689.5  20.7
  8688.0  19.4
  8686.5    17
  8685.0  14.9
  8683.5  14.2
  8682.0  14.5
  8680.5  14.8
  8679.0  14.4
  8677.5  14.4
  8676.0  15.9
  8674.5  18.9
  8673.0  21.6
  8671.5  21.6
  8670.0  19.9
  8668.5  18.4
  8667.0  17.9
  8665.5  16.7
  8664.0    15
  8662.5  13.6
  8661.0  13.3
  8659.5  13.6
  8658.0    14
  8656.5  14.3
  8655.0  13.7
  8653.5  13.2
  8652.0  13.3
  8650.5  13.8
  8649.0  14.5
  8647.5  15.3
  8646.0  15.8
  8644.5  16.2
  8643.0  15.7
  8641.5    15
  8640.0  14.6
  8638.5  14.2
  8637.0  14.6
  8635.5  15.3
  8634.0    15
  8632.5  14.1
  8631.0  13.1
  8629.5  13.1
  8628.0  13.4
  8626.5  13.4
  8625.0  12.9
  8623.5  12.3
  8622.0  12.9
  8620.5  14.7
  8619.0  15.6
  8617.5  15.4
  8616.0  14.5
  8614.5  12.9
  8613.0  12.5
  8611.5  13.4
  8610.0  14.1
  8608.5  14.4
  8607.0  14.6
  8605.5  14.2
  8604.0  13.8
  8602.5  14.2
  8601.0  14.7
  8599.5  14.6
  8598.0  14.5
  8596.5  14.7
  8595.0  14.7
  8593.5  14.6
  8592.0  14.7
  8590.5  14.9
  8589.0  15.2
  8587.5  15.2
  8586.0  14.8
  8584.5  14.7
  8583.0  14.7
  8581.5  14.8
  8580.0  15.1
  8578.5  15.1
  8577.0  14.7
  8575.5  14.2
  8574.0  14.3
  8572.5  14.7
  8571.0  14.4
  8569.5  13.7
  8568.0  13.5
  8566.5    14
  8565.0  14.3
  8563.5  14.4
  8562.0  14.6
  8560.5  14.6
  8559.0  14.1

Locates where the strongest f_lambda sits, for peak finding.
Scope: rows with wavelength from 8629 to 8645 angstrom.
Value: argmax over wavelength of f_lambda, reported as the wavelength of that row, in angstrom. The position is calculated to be 8644.5 angstrom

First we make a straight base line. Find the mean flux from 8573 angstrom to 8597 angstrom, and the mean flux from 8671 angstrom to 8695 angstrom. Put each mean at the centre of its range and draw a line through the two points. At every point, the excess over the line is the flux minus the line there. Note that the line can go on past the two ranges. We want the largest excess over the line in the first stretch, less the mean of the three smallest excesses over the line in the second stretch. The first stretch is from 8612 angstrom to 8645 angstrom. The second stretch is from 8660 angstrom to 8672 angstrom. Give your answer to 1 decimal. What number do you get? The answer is 2.8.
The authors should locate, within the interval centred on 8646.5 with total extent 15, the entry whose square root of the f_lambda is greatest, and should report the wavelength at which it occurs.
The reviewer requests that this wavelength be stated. 8644.5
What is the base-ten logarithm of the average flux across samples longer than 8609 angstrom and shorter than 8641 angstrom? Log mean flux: 1.14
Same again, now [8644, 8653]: 1.17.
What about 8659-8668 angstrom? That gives 1.18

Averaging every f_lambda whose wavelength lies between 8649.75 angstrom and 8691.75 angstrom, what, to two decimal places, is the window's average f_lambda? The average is 16.20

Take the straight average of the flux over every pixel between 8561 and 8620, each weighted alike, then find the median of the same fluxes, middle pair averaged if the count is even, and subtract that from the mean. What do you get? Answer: -0.15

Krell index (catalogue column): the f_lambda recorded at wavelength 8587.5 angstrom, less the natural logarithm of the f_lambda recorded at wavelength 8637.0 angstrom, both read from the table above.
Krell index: 12.5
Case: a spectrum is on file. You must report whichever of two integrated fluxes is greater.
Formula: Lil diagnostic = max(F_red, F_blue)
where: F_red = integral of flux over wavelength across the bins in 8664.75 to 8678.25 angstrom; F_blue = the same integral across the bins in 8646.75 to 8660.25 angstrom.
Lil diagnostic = 248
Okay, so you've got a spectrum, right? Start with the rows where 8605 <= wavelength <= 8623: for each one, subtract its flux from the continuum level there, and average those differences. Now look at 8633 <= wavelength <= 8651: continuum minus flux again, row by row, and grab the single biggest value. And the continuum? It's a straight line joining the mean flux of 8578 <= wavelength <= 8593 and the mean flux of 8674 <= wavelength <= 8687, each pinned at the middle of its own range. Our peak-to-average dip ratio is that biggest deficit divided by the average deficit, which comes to 1.5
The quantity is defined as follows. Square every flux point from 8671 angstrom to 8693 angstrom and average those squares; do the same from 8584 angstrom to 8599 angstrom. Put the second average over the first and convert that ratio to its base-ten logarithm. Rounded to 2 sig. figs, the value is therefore -0.15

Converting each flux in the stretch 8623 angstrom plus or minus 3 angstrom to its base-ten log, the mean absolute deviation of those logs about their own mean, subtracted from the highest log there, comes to 1.14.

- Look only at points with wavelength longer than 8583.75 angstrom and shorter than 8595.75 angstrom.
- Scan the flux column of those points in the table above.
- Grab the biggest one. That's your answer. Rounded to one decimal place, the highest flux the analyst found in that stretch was 15.2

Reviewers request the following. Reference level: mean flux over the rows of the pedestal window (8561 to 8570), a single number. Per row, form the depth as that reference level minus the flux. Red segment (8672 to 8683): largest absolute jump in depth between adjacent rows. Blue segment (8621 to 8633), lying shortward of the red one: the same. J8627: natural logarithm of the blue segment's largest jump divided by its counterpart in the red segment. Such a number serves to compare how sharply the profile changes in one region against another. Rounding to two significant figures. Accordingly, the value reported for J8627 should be -1.1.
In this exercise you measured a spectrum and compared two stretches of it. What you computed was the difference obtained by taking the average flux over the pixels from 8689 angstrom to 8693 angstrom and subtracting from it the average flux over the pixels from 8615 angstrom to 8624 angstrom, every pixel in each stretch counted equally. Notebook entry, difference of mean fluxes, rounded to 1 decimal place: 5.9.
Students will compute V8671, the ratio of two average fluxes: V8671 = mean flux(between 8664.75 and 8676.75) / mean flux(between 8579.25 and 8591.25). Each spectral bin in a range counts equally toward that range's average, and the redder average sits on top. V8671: 1.26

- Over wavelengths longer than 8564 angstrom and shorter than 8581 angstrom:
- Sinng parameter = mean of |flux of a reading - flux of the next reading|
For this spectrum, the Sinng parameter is 0.34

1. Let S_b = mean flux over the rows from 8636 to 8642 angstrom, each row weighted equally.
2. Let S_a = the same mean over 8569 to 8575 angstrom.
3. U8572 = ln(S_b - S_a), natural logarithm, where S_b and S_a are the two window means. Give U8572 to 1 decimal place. -1.1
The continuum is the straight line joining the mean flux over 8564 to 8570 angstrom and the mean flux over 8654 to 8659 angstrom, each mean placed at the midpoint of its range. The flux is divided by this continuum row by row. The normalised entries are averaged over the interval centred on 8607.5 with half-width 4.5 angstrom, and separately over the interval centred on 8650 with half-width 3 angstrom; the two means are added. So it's 2.03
